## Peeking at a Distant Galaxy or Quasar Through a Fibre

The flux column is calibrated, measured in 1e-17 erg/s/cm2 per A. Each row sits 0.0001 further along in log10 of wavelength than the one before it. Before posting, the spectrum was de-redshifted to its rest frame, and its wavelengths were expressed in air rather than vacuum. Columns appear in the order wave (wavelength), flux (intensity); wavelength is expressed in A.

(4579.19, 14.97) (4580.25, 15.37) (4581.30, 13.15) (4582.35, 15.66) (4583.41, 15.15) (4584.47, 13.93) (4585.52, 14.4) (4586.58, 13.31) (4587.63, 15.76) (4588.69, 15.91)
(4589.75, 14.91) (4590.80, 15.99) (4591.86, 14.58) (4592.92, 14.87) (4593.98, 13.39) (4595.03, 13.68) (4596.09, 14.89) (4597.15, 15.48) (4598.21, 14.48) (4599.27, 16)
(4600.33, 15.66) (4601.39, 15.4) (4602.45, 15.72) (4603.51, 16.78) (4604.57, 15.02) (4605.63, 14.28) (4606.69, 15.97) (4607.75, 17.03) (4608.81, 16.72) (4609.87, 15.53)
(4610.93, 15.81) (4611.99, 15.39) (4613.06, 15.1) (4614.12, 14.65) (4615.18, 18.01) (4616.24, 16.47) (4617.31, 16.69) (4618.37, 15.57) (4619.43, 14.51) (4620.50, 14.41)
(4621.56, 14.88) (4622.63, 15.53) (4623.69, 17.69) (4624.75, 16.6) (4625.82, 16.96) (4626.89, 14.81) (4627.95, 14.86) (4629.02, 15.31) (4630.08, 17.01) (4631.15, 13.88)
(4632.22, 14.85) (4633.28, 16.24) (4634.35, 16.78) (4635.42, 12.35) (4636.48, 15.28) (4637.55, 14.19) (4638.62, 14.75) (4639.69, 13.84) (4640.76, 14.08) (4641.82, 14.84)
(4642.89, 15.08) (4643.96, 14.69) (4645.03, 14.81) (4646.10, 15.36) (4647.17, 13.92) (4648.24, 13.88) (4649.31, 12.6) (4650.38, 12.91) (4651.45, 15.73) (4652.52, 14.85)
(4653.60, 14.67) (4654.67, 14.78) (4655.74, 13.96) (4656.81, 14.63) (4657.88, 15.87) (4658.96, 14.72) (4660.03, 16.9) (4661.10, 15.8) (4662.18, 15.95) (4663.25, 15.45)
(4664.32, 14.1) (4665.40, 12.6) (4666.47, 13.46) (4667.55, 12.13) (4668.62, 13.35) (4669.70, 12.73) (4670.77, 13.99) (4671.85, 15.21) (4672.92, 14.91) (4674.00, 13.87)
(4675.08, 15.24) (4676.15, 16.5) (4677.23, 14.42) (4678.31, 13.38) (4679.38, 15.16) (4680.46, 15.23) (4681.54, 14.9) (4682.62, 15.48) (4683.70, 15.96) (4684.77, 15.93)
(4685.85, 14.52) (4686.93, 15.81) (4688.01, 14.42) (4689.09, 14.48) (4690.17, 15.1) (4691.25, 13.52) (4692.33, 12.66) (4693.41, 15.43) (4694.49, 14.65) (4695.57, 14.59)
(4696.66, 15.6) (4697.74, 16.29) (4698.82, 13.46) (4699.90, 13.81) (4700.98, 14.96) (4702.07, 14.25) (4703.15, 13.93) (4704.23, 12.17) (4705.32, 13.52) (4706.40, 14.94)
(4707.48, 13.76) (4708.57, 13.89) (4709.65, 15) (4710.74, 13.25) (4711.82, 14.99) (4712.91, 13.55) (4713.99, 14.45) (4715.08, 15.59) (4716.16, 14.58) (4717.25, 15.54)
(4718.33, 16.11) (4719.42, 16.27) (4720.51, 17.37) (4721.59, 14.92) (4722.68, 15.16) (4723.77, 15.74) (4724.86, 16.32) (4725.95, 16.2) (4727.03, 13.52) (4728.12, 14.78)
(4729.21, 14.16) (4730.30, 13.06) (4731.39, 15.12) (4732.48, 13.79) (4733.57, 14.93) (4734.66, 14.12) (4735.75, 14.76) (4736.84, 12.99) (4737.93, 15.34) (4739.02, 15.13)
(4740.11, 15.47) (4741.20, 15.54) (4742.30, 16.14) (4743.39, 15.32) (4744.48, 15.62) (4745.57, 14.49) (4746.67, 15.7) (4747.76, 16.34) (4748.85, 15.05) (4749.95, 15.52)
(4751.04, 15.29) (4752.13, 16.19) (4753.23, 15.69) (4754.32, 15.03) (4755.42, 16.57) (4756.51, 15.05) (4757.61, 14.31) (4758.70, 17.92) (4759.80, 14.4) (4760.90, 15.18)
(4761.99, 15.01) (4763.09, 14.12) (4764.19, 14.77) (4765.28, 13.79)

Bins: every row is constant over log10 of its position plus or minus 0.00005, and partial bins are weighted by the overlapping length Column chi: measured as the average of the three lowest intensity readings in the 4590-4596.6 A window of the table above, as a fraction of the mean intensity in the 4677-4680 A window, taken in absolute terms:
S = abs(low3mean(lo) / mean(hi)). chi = 0.97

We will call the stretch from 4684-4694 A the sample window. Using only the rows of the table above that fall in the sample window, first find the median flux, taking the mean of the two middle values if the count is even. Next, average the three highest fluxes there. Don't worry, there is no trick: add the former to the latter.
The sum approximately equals 30.2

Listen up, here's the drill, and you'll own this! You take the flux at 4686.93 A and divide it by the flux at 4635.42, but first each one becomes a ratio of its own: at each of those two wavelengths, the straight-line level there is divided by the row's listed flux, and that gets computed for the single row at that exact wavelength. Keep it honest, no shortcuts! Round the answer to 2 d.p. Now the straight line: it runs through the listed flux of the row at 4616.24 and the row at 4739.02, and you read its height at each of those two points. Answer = 0.75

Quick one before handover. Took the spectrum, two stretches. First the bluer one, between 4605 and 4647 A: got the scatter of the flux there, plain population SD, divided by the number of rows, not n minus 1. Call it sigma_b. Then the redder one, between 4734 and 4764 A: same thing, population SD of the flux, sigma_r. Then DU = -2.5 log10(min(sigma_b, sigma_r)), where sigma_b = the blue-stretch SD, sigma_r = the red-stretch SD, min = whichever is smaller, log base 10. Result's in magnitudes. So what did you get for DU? 0.093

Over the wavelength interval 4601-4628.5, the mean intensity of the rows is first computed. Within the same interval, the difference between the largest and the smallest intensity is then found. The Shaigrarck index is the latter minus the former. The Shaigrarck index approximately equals -12.1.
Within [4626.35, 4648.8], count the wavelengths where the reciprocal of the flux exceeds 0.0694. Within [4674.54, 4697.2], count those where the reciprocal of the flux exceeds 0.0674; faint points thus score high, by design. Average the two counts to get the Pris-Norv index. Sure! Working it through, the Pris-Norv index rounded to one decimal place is 8.0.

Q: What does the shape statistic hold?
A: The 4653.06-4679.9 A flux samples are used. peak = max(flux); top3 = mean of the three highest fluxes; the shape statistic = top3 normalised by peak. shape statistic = 0.973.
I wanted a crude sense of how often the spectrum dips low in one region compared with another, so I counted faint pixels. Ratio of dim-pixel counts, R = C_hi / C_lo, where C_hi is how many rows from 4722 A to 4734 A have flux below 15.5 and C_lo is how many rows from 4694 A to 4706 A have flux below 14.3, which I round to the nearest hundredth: 1.33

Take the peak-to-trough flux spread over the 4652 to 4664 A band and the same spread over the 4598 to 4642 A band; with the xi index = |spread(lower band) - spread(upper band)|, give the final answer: 2.7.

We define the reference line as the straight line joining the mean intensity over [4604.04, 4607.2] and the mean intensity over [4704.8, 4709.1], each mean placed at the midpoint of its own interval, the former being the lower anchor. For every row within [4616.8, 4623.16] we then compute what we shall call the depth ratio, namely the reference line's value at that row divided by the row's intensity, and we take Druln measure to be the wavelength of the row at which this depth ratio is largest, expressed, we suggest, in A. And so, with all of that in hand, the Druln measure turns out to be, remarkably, 4620.50 A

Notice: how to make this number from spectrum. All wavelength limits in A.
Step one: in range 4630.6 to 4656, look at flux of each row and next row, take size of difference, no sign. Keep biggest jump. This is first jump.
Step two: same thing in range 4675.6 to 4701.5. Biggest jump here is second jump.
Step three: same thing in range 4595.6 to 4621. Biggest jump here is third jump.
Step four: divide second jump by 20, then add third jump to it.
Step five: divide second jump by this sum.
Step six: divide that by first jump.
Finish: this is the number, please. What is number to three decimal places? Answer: 0.182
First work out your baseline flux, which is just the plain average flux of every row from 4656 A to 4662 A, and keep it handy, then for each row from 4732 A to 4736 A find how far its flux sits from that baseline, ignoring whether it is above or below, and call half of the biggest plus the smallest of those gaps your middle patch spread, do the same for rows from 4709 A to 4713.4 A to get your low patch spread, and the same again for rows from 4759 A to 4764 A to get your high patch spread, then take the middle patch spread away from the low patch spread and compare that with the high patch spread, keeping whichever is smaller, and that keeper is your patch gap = 0.2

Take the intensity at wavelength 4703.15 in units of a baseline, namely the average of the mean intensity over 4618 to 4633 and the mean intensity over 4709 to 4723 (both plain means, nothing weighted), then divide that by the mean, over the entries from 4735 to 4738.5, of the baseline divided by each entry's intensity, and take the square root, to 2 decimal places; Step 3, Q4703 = 0.92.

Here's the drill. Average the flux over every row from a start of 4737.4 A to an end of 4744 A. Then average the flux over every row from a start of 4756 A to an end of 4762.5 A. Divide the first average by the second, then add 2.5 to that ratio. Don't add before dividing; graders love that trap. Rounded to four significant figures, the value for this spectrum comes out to 3.512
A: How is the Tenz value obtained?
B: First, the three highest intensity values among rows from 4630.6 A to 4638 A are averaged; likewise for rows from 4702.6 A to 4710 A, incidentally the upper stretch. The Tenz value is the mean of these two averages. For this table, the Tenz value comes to 15.4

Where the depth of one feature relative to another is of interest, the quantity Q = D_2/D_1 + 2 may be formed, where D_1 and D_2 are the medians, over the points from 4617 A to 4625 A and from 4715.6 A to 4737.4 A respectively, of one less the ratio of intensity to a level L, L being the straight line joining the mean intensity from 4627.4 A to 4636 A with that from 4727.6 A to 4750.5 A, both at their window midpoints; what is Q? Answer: 1.9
